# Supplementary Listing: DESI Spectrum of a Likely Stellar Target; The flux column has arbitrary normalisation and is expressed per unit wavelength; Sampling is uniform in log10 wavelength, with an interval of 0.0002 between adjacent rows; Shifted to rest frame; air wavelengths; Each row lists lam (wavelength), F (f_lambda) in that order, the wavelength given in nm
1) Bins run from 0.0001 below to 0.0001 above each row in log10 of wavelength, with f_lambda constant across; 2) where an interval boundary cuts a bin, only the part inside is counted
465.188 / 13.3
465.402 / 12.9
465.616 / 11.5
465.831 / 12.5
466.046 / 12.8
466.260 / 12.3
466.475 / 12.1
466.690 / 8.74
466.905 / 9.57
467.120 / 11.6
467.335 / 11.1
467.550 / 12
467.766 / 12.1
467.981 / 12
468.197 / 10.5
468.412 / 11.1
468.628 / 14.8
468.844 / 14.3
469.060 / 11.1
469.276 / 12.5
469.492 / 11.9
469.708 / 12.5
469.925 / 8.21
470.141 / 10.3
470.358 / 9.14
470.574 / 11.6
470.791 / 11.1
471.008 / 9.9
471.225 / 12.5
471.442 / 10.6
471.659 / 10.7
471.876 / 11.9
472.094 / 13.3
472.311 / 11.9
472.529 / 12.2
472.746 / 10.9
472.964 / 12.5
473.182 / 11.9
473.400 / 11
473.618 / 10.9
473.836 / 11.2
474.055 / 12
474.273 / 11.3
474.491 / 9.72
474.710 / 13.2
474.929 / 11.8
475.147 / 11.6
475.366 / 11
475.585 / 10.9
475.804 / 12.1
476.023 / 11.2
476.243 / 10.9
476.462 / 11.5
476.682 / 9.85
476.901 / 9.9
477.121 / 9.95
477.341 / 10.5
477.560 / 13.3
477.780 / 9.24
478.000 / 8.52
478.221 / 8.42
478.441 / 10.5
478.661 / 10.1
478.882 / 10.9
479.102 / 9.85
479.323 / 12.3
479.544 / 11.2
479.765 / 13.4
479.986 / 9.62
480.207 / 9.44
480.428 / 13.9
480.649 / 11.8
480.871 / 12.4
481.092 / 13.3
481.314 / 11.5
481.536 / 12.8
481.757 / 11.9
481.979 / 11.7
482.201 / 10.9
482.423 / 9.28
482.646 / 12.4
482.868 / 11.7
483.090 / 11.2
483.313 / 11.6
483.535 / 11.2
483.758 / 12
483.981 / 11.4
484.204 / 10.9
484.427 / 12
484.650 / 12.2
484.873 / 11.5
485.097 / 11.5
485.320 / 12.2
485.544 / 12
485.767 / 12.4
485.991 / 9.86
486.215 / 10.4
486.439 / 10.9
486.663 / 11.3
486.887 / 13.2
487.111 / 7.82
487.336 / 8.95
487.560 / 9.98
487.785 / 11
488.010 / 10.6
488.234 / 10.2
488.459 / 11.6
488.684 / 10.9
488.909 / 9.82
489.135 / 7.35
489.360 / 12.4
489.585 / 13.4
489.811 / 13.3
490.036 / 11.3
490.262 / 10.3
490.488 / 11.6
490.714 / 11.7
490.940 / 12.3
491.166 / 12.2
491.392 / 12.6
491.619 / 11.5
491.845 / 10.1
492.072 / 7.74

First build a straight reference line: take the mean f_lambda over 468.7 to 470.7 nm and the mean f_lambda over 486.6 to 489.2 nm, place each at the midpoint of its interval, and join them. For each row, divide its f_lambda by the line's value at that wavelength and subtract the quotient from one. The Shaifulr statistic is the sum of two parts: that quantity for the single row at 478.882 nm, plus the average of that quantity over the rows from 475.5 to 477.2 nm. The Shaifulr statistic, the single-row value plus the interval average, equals 0.00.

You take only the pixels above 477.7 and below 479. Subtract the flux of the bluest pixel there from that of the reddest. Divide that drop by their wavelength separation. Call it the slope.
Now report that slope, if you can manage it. 1.5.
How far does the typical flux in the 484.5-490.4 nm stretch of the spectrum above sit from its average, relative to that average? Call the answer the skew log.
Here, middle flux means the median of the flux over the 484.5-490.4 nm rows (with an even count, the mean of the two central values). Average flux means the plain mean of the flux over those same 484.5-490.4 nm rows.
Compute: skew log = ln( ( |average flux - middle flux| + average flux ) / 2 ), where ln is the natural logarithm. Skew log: 1.72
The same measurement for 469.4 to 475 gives 1.74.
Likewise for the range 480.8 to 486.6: 1.76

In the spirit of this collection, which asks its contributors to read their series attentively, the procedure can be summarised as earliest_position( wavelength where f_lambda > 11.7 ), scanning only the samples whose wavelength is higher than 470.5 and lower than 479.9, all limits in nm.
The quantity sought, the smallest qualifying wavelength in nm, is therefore 471.225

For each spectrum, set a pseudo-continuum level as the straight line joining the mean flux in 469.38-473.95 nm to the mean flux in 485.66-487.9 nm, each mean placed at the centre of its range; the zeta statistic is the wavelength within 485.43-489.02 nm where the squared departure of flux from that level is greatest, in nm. 487.111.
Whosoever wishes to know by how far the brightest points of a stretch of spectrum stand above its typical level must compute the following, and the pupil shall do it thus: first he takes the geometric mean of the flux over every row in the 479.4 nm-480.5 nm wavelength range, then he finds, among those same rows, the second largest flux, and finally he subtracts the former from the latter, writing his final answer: 2.0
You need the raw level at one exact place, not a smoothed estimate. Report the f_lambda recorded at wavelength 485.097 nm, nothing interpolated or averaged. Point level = 11.5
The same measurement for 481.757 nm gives 11.9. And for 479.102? 9.85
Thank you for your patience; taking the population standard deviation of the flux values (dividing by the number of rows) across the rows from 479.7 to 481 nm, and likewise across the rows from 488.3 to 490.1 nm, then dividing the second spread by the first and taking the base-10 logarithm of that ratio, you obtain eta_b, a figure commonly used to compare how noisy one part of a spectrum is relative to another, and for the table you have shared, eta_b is 0.0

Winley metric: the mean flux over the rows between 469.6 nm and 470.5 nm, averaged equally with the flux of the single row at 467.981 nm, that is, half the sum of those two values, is 11.0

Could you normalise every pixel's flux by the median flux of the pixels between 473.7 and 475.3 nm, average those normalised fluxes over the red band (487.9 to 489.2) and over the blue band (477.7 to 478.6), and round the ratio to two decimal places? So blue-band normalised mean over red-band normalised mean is 0.91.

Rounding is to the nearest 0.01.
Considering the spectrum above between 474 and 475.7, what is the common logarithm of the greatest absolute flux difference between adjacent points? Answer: 0.54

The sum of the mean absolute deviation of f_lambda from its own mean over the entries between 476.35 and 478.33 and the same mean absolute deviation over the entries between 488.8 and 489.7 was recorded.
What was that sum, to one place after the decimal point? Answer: 3.2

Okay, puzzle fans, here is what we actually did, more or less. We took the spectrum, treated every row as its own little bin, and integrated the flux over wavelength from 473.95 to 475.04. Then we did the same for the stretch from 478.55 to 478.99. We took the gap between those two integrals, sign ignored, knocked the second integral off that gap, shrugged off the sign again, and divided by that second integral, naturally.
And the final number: 0.7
